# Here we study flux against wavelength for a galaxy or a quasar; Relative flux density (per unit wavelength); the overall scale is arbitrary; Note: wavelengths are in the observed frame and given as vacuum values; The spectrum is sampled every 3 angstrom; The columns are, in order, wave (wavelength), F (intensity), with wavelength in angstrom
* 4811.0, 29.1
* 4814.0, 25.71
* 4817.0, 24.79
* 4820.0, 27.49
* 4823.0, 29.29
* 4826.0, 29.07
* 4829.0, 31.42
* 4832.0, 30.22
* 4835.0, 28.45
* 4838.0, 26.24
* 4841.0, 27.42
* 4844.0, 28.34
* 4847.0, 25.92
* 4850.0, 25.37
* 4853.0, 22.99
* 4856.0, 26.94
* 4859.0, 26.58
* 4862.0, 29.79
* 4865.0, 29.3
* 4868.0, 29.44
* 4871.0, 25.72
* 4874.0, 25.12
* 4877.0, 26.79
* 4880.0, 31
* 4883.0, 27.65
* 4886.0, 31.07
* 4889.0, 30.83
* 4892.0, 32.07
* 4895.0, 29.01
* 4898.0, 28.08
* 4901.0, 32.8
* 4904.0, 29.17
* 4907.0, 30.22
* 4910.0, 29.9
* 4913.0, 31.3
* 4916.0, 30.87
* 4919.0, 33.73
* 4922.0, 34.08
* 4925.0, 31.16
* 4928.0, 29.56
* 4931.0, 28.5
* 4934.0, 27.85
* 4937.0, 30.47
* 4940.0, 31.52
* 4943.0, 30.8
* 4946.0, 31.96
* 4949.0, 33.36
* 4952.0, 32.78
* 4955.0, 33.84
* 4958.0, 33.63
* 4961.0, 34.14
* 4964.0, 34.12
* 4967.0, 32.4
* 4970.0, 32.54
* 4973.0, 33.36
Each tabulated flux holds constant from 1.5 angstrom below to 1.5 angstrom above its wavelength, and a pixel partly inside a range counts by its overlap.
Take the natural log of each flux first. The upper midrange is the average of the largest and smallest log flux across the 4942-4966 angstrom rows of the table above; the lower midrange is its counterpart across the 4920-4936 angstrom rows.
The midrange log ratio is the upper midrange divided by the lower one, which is 1.01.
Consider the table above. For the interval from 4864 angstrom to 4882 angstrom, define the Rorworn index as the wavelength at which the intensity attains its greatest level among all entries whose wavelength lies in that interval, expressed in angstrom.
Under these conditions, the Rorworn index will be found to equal 4880.0 angstrom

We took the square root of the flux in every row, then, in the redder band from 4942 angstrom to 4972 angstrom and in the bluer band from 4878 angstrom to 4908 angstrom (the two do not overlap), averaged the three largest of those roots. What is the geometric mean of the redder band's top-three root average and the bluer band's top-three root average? 5.744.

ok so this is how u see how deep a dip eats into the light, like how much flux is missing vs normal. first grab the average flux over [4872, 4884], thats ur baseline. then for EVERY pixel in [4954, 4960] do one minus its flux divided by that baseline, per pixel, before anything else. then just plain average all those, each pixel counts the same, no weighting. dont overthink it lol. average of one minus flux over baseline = -0.22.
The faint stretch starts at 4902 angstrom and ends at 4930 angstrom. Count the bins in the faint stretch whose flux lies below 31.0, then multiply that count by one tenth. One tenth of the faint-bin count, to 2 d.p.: 0.50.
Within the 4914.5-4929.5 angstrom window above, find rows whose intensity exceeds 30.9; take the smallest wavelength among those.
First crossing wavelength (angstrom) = 4919.0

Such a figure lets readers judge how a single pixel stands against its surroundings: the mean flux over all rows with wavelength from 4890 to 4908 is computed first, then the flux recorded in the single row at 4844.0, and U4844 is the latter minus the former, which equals -1.9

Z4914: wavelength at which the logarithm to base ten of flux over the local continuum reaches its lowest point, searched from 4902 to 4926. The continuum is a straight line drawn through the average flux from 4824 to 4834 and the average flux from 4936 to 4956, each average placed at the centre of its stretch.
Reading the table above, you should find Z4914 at 4904.0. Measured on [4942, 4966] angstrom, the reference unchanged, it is 4943.0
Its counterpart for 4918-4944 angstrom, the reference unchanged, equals 4934.0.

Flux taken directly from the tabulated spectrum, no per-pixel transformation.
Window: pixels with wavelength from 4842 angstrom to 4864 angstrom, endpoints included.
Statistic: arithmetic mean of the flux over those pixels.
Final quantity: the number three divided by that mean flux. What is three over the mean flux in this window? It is 0.113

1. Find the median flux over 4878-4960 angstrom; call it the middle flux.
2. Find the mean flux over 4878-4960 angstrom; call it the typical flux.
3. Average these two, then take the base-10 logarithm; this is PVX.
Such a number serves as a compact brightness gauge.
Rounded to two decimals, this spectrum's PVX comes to 1.49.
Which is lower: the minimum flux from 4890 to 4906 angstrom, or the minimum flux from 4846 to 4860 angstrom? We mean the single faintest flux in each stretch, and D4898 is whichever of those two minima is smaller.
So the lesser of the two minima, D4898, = 23.0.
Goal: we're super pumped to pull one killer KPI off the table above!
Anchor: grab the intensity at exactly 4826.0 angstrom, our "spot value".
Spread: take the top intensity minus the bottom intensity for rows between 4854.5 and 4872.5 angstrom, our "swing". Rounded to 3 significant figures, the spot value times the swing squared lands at 482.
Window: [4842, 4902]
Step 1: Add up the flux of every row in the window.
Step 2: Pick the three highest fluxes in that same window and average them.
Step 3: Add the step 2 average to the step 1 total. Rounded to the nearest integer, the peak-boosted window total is 597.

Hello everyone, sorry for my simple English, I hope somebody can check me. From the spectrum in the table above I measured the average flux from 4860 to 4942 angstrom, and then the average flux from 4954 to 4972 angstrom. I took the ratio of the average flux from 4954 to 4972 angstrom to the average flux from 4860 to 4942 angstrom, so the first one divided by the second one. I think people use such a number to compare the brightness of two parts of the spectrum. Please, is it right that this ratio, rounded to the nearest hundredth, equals 1.12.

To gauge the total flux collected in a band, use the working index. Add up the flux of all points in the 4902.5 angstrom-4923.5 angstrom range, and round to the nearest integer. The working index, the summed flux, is 219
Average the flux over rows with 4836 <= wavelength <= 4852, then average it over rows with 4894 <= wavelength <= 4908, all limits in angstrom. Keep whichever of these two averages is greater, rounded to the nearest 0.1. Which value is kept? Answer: 29.9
